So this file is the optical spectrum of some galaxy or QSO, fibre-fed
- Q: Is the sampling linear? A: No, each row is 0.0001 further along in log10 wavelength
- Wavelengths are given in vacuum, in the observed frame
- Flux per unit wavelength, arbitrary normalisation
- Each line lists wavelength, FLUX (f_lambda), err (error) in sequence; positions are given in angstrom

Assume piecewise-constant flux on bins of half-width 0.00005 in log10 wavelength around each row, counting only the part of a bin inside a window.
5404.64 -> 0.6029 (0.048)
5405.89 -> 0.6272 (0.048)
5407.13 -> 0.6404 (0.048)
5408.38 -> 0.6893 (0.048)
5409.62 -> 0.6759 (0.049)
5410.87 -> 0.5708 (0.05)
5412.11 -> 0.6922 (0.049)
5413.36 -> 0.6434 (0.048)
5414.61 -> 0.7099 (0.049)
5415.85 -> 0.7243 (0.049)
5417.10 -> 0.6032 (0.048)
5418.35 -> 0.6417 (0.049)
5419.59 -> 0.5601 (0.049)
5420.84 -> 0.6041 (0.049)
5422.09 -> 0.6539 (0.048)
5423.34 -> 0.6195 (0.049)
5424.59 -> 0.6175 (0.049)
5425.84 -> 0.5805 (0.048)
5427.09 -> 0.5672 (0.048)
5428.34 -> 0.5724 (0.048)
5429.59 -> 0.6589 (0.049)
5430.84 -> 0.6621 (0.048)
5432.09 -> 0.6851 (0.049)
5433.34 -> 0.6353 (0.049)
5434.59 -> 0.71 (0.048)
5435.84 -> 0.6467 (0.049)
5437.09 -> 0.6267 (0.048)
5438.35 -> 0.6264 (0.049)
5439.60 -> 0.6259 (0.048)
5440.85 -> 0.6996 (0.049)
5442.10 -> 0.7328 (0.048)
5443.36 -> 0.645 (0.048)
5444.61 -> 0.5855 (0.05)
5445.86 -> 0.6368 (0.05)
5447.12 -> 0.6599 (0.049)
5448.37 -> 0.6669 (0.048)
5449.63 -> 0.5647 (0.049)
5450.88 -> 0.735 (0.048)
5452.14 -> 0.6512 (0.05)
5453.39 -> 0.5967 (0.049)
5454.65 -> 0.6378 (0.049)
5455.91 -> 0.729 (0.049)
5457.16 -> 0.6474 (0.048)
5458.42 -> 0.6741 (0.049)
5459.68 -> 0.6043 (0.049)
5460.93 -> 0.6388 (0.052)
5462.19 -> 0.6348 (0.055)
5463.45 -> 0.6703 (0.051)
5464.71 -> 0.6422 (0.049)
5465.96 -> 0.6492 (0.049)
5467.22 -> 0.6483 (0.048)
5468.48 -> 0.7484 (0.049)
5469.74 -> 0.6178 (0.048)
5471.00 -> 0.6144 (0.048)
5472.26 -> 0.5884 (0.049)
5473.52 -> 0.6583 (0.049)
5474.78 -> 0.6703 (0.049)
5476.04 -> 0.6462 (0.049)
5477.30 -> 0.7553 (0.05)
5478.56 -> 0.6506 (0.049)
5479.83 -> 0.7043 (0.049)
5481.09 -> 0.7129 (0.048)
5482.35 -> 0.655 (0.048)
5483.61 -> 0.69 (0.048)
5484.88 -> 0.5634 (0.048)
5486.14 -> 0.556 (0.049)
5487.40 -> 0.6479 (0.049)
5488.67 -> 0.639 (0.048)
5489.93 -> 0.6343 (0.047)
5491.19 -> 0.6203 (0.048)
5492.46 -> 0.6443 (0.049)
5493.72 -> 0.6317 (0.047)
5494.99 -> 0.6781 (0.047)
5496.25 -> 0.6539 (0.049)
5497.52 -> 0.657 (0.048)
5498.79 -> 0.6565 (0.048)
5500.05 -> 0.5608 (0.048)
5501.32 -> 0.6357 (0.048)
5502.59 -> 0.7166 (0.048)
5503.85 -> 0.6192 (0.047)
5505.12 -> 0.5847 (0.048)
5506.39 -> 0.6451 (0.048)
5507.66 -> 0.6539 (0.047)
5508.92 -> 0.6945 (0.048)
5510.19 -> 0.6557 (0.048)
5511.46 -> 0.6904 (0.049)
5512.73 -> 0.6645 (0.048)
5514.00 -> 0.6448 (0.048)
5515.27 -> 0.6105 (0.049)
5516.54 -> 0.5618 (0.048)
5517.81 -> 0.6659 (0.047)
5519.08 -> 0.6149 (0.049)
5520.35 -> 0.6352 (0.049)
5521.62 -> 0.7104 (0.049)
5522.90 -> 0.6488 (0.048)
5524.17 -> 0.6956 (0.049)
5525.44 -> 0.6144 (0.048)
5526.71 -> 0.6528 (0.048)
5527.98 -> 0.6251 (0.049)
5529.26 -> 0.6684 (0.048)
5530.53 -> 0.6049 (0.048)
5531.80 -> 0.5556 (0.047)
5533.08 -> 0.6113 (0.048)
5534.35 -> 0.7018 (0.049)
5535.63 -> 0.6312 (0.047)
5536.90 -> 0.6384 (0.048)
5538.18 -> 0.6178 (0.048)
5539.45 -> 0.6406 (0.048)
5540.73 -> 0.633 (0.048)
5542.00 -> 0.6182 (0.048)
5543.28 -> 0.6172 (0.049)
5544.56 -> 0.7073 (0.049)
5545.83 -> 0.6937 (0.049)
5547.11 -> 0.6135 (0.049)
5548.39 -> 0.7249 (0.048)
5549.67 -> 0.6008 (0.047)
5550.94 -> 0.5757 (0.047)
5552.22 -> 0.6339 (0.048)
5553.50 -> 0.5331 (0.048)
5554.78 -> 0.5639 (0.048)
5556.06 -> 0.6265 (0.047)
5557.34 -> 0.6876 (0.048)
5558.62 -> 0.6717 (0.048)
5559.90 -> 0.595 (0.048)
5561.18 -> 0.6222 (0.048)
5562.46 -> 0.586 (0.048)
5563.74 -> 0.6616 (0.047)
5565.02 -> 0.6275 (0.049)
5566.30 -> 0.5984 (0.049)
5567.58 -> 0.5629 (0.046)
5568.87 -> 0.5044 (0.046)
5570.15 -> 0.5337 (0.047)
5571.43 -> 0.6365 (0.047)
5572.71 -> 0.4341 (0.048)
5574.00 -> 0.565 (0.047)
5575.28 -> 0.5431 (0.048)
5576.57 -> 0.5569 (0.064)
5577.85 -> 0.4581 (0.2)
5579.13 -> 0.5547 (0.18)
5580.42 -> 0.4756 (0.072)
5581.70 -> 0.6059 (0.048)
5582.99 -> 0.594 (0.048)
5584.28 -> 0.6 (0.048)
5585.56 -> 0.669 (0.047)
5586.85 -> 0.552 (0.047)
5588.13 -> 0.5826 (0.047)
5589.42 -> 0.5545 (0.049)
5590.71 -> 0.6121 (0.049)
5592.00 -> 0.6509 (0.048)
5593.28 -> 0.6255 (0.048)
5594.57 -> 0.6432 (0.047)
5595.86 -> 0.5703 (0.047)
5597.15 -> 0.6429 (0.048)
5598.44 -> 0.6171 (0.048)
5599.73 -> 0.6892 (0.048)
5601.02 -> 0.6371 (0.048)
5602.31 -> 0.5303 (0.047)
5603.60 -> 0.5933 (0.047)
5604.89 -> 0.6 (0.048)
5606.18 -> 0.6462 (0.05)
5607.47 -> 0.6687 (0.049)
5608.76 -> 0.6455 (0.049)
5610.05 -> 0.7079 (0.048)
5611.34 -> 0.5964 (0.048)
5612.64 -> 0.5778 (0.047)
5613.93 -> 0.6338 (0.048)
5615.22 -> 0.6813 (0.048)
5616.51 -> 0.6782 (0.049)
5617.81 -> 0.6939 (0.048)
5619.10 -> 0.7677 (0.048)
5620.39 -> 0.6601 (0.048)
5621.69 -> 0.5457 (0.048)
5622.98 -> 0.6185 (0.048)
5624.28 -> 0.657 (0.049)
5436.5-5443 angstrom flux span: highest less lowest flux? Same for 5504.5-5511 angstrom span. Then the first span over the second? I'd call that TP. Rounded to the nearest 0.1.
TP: 1.0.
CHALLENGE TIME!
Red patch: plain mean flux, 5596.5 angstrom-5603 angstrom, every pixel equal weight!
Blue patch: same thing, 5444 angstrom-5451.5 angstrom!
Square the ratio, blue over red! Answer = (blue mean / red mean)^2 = 1.06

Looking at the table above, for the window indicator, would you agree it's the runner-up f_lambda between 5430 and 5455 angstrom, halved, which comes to 0.366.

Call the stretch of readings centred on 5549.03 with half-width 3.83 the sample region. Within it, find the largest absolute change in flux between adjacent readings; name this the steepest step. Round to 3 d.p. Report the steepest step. 0.124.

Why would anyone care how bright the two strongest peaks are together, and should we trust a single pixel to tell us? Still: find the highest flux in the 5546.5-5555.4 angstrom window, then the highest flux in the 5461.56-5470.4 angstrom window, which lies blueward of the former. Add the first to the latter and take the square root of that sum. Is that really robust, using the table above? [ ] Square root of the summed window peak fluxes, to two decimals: 1.21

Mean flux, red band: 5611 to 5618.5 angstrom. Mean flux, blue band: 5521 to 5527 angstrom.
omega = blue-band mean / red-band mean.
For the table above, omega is 1.03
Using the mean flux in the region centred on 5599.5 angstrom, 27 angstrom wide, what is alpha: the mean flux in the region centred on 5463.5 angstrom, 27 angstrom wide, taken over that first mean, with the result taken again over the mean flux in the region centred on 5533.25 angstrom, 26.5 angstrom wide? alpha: 1.64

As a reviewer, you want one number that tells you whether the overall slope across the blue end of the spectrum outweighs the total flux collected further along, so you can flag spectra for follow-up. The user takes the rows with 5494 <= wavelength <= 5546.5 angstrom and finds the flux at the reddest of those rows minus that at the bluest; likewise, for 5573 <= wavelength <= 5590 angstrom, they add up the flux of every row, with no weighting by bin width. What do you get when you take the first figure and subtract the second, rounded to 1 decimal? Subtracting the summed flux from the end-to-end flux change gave -7.3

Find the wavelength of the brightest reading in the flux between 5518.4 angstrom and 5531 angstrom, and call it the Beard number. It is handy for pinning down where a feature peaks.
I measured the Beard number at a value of 5521.62 angstrom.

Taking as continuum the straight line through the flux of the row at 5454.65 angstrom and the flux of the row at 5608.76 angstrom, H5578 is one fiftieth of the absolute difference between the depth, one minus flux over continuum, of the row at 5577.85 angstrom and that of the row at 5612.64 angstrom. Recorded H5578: 0.0037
